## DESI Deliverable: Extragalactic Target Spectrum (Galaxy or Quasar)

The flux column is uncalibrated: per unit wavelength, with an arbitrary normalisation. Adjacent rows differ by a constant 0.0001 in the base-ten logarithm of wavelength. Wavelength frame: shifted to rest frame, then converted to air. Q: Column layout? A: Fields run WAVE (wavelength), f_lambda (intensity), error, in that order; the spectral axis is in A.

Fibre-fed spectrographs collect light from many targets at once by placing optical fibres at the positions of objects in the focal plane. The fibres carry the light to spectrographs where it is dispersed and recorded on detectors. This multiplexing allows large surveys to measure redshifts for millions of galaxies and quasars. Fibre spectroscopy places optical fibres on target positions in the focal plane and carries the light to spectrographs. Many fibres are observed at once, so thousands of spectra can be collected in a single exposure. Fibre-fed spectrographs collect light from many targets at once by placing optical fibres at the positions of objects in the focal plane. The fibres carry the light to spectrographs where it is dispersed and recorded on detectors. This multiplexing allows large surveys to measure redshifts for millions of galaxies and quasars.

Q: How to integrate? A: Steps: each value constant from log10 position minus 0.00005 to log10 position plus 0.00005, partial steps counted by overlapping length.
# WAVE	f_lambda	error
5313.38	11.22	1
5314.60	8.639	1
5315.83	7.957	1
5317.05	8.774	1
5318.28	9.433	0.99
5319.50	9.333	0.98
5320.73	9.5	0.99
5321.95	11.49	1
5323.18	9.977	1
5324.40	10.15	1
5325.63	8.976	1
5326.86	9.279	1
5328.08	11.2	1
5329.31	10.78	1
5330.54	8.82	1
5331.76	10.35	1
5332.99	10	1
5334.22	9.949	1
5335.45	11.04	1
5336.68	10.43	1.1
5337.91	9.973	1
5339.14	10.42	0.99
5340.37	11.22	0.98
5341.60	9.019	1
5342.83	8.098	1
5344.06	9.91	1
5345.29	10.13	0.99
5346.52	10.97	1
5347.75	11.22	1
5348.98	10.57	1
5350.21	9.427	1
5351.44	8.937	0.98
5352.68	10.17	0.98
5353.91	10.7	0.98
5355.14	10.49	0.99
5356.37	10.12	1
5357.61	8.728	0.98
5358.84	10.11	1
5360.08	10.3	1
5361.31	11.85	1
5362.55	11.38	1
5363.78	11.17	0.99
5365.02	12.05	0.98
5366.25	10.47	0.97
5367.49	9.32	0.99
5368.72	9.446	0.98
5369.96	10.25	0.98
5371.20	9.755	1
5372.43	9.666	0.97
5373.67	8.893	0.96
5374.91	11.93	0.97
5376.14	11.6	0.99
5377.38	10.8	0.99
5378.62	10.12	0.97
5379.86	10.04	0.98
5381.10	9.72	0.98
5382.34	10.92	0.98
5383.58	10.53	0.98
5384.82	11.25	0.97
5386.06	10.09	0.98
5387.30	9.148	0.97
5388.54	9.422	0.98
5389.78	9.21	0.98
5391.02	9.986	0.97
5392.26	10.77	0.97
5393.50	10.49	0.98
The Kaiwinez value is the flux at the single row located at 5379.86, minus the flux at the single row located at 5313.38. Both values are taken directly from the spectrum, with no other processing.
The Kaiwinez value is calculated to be -1.2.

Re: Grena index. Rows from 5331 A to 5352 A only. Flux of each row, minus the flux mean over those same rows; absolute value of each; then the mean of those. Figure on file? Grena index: 0.64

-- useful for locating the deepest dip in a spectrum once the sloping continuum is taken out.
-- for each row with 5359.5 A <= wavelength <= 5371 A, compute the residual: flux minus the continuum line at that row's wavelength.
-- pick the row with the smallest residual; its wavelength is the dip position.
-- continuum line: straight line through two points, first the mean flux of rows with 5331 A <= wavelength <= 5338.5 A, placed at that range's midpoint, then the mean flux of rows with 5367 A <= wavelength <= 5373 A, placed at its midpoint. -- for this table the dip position 5367.49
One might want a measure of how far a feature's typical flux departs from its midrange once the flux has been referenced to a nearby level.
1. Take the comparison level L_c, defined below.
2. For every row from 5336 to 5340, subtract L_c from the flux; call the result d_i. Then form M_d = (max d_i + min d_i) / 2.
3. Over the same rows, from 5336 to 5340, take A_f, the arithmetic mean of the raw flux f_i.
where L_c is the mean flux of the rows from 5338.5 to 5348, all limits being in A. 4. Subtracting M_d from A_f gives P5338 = 10.2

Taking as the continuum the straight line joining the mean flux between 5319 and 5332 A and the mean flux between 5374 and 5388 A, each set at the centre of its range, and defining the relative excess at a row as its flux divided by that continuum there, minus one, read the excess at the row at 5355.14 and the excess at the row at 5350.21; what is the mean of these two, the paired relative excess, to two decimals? -0.03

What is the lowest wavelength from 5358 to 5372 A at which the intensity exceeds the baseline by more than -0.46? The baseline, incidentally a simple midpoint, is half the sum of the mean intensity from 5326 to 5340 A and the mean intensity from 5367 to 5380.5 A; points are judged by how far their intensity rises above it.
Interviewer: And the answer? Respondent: 5358.84 A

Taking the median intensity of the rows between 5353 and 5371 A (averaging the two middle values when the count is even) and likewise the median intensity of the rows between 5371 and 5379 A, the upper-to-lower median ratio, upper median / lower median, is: 0.97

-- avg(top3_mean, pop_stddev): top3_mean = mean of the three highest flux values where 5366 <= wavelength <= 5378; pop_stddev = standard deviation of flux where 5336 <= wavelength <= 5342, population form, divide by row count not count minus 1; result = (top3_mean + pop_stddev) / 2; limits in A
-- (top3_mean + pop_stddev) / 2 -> 6.08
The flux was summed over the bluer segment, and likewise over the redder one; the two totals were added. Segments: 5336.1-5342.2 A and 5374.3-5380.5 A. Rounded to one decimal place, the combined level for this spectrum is 105.6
